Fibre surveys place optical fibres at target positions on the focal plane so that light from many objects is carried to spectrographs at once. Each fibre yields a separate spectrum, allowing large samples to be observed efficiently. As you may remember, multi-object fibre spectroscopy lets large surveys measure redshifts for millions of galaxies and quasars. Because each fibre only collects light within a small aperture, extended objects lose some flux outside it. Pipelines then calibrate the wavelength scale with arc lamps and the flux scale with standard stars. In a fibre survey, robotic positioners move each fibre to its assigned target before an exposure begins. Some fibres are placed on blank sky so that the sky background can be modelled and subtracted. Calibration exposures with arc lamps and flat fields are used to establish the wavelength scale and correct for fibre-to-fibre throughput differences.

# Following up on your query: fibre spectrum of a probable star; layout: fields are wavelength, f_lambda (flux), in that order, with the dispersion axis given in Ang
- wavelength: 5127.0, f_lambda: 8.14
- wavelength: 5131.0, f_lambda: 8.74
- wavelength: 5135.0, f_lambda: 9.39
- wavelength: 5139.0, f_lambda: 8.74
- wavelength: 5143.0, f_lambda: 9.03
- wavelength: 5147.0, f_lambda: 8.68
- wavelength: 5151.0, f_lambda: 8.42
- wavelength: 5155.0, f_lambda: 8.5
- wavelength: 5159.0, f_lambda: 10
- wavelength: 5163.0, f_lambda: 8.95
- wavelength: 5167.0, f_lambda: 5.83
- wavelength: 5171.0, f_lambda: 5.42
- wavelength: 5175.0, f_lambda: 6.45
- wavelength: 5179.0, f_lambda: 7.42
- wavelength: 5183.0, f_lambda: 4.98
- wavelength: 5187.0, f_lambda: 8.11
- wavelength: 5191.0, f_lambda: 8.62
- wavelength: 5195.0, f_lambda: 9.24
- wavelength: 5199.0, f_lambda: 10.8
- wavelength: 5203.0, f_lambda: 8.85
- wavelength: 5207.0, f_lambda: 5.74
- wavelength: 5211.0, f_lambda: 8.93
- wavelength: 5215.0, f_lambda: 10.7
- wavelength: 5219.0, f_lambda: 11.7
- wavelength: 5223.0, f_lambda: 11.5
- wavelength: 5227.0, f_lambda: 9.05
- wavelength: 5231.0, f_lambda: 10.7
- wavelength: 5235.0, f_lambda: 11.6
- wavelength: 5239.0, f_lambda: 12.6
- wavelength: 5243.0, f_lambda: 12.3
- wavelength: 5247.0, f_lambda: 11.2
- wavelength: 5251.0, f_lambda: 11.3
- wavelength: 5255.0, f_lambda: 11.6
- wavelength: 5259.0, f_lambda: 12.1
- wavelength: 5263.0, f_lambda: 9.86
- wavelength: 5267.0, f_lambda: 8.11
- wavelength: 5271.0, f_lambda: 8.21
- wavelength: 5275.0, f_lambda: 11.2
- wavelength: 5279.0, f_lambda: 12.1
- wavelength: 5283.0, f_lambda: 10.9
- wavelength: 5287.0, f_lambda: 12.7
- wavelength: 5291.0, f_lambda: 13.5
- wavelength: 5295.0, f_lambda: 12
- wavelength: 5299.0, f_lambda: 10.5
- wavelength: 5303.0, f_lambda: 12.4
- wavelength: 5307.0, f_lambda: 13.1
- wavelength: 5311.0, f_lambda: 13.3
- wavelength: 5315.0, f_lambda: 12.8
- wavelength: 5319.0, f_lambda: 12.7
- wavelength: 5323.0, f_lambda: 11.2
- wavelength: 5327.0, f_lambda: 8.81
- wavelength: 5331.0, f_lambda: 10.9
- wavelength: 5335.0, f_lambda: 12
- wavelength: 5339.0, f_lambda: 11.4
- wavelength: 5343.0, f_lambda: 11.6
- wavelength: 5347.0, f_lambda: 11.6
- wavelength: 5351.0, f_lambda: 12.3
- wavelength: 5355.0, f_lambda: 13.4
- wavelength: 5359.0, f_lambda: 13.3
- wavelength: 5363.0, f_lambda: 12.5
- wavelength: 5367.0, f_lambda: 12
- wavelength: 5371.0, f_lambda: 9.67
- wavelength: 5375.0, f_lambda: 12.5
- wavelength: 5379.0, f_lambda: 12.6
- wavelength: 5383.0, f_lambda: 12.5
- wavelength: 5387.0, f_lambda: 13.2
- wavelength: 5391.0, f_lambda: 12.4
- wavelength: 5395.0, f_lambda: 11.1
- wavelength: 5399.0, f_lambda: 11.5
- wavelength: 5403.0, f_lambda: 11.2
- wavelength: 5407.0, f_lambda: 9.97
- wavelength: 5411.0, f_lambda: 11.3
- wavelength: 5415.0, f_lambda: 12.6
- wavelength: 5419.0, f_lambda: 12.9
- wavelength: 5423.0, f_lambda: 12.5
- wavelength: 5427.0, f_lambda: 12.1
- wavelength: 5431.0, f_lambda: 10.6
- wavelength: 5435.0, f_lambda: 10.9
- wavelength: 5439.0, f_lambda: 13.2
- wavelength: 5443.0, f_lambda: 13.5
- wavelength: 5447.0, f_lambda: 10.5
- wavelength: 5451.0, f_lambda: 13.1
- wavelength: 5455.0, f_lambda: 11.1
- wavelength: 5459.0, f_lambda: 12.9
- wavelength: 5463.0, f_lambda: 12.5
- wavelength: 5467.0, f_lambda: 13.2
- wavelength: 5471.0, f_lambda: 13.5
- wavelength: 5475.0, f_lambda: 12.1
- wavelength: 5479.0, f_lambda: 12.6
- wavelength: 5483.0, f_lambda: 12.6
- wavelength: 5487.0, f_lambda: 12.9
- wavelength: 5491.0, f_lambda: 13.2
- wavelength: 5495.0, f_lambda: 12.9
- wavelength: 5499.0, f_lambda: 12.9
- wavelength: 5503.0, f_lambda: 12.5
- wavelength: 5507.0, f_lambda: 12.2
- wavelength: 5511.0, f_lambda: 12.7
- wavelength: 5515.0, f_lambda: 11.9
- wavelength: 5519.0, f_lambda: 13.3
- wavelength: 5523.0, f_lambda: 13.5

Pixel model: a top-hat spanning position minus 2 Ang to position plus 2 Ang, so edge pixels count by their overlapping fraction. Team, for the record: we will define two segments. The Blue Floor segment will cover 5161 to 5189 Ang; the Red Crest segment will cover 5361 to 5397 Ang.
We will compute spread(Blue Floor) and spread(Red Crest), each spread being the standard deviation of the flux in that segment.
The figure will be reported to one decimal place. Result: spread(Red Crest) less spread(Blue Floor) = -0.4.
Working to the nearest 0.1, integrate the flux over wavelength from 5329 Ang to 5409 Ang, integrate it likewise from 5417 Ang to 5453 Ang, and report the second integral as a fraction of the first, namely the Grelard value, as 0.5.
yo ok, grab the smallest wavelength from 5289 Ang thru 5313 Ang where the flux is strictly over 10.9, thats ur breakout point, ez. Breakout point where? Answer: 5291.0 Ang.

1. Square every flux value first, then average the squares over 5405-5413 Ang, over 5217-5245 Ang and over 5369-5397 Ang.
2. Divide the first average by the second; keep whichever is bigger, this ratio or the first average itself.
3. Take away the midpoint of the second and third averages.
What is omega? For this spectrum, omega -24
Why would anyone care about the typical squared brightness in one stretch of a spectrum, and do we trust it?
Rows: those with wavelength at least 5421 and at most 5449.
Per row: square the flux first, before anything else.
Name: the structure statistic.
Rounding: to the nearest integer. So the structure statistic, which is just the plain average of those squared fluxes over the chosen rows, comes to 143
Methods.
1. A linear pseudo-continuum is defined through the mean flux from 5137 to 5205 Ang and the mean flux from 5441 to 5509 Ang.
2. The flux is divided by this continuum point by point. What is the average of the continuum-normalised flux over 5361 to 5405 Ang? 1.06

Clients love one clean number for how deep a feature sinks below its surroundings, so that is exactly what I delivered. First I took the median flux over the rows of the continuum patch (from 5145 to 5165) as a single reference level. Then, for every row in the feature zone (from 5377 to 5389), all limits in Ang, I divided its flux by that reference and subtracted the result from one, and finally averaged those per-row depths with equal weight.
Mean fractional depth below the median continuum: -0.47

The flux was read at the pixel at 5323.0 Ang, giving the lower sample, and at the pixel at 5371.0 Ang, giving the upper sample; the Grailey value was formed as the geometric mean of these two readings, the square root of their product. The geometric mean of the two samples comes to 10.4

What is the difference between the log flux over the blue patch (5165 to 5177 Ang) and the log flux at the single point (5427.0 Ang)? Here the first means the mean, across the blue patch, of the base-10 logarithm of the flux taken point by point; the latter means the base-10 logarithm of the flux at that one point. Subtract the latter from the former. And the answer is -0.31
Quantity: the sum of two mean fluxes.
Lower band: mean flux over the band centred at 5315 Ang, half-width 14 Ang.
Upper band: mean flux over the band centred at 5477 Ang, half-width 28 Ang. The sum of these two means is 25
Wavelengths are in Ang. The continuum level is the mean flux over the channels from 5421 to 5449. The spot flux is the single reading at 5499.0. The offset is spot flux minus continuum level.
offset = 1.0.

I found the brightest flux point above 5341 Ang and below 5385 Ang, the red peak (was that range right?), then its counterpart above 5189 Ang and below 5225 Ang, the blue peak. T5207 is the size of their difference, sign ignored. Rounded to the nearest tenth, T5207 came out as 1.7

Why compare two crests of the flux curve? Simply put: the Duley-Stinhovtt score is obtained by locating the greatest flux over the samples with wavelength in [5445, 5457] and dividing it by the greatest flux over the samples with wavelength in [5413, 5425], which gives 1.02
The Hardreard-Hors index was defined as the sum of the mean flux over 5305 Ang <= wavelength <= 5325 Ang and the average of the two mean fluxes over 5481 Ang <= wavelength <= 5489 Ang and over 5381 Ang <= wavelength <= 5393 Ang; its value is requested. 25.3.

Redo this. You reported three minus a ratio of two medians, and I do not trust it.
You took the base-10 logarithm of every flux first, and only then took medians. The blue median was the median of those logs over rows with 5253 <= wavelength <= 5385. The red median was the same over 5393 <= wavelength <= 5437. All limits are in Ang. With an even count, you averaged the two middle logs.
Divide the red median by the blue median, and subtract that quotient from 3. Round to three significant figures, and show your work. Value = 2.02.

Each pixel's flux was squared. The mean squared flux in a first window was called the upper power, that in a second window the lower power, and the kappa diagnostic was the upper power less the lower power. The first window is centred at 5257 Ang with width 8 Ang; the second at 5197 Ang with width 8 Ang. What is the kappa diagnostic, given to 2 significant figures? 39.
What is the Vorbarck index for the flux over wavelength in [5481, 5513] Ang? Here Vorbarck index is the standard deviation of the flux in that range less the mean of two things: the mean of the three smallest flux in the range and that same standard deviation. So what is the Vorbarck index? -6.1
